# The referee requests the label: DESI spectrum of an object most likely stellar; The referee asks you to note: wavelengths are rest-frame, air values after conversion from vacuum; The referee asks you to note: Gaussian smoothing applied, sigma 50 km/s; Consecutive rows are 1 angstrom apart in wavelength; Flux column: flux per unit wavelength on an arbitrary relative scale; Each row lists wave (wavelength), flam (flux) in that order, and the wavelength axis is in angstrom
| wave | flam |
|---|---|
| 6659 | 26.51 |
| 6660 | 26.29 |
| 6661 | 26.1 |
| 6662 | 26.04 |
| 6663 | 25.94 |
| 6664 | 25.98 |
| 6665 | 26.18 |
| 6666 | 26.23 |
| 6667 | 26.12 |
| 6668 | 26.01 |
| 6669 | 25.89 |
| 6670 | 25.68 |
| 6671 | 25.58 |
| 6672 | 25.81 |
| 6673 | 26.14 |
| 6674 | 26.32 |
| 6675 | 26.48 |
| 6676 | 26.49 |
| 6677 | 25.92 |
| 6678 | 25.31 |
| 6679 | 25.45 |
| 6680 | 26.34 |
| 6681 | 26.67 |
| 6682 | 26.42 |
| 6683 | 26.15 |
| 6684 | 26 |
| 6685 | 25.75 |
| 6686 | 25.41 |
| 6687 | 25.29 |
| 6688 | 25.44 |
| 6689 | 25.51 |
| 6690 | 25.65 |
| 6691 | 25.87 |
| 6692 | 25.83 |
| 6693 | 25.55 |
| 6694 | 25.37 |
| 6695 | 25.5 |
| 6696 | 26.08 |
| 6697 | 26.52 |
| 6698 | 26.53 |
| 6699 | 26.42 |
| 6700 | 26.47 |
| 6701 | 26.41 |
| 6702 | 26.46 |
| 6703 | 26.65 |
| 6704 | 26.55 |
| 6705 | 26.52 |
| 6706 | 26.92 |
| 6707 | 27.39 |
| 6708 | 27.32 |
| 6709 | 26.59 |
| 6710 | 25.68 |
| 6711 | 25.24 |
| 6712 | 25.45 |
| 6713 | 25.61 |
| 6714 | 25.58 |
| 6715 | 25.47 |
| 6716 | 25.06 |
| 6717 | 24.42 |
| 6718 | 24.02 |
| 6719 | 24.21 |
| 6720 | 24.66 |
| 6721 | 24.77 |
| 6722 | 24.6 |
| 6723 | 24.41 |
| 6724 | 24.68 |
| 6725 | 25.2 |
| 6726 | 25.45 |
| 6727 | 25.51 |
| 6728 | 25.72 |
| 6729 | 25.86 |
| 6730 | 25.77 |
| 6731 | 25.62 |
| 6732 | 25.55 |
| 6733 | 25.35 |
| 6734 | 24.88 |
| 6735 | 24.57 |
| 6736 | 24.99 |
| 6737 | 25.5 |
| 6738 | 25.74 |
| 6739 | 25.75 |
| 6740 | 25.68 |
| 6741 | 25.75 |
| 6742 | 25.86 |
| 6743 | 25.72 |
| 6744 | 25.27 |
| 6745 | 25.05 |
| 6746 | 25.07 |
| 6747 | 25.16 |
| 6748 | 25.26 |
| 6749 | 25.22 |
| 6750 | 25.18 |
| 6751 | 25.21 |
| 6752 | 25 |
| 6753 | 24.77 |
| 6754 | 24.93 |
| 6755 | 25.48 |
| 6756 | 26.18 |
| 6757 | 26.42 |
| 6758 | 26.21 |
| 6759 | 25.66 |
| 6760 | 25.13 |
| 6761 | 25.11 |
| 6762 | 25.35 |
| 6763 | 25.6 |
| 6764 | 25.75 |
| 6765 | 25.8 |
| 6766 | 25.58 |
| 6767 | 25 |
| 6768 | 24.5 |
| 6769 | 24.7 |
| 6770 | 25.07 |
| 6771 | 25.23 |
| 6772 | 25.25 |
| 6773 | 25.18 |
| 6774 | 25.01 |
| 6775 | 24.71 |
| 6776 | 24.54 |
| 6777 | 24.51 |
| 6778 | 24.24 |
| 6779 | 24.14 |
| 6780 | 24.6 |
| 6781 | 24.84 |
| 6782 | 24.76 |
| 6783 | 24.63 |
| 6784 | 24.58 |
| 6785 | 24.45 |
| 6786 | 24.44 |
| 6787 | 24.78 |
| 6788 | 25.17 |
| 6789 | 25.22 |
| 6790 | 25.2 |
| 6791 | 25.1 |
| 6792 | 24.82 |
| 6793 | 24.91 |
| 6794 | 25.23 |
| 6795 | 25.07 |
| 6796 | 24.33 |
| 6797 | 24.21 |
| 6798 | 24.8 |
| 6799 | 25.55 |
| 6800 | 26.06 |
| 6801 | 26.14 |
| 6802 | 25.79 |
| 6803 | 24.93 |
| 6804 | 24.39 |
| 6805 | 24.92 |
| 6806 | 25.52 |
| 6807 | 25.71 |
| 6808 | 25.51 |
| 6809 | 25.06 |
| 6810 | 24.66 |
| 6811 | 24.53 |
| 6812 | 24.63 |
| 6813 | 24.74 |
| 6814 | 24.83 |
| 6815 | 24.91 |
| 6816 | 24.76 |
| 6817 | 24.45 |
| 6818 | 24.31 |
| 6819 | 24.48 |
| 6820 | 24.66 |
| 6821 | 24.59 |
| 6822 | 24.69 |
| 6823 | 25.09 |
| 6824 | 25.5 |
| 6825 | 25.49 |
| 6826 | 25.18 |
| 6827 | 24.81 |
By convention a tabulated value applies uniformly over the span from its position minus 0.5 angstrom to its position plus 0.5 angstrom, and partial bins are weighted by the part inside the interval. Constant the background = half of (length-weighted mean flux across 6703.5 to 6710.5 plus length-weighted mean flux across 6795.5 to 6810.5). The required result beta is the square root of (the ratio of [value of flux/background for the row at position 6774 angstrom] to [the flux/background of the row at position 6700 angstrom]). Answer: 0.97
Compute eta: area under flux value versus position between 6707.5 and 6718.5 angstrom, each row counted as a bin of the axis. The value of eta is 280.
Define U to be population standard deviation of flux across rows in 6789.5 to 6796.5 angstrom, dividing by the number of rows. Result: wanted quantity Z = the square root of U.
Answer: 0.54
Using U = 0.29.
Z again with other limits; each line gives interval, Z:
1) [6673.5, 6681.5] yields 0.69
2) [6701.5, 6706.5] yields 0.40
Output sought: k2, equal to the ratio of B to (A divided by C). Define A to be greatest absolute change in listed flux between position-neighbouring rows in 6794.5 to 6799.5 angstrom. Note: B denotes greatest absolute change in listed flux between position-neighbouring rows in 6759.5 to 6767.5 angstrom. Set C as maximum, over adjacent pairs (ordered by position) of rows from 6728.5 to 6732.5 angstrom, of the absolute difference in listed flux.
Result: 0.1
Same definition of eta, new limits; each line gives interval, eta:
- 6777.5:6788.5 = 271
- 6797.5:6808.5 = 279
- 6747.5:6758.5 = 280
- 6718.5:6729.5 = 275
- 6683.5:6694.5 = 282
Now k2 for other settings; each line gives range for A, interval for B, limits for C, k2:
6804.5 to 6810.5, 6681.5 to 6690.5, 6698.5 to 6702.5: 0.0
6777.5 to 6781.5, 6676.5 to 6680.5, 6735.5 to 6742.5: 1.0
